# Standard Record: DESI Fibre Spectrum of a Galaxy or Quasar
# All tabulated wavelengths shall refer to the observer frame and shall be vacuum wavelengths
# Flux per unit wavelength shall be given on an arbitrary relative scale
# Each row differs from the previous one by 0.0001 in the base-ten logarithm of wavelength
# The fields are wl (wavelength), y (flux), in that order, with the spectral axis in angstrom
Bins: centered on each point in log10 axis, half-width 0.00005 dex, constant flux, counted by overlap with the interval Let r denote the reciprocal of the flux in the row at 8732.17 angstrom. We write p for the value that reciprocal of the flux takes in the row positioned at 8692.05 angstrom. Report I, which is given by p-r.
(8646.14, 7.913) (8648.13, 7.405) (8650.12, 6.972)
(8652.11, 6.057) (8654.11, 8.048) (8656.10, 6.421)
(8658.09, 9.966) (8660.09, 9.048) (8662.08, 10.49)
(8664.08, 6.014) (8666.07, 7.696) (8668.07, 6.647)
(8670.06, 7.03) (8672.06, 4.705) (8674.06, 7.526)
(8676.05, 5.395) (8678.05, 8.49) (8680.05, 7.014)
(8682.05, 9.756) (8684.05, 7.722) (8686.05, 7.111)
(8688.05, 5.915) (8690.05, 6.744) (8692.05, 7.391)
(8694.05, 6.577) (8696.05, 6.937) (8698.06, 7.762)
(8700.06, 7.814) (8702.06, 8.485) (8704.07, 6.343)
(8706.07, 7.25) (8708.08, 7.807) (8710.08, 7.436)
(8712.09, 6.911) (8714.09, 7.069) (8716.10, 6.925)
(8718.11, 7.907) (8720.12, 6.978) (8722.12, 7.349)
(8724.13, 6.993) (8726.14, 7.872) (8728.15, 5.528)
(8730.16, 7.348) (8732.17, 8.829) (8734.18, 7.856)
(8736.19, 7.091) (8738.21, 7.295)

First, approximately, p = 0.135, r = 0.113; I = 0.022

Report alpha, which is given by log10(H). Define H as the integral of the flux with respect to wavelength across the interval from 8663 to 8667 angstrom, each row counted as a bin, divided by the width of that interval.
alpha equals 0.84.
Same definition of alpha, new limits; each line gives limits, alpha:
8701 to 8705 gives 0.87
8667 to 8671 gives 0.84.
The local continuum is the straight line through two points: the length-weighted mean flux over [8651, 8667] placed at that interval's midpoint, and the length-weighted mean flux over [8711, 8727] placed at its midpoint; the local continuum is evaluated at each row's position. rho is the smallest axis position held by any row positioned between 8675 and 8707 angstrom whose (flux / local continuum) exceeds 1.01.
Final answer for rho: 8678.05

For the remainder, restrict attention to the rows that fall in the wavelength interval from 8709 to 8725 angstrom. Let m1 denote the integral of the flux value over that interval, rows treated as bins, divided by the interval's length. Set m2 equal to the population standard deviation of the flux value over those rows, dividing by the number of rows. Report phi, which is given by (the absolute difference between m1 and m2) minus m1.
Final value -0.33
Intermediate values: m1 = 7.20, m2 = 0.3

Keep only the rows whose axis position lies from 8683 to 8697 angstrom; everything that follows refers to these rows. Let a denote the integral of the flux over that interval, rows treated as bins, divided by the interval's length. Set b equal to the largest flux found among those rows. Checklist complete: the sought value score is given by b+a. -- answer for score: 14.6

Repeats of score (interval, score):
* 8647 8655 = 15.2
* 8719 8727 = 15.2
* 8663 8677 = 14.2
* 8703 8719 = 15.1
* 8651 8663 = 18.8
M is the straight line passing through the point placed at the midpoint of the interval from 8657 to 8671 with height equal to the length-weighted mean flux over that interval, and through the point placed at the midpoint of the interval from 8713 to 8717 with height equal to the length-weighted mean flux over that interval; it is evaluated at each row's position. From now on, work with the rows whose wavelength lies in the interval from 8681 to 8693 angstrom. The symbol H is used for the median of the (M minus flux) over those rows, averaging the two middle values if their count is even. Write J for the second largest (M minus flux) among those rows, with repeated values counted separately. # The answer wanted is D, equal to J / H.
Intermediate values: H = 0.32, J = 0.8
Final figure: 2.5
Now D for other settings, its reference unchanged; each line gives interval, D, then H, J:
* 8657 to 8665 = 0.7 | -1.28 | -0.8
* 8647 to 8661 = 1.8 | 1.06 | 1.9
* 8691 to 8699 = 1.6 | 0.30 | 0.5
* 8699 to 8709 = 0.1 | -0.48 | -0.1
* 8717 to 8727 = 0.4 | -0.50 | -0.2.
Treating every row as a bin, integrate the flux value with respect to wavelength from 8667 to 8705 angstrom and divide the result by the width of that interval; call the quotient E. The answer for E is 7.13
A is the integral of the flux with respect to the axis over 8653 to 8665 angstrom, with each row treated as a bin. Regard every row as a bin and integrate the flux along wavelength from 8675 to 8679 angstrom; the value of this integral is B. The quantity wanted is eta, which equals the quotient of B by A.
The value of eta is 0.3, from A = 100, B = 28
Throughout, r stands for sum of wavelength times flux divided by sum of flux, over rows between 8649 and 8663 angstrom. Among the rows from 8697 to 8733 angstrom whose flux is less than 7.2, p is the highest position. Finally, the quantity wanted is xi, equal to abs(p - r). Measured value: 71.4 angstrom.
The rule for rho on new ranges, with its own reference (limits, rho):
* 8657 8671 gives 8658.09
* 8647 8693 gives 8658.09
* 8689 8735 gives 8698.06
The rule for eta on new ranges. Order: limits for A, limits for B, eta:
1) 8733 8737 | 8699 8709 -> 2.5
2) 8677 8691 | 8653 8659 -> 0.5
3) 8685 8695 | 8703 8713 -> 1.1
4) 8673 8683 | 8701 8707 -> 0.6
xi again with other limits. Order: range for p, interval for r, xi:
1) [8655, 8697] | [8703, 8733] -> 22.2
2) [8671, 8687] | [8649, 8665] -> 28.6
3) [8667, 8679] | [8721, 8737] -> 53.2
